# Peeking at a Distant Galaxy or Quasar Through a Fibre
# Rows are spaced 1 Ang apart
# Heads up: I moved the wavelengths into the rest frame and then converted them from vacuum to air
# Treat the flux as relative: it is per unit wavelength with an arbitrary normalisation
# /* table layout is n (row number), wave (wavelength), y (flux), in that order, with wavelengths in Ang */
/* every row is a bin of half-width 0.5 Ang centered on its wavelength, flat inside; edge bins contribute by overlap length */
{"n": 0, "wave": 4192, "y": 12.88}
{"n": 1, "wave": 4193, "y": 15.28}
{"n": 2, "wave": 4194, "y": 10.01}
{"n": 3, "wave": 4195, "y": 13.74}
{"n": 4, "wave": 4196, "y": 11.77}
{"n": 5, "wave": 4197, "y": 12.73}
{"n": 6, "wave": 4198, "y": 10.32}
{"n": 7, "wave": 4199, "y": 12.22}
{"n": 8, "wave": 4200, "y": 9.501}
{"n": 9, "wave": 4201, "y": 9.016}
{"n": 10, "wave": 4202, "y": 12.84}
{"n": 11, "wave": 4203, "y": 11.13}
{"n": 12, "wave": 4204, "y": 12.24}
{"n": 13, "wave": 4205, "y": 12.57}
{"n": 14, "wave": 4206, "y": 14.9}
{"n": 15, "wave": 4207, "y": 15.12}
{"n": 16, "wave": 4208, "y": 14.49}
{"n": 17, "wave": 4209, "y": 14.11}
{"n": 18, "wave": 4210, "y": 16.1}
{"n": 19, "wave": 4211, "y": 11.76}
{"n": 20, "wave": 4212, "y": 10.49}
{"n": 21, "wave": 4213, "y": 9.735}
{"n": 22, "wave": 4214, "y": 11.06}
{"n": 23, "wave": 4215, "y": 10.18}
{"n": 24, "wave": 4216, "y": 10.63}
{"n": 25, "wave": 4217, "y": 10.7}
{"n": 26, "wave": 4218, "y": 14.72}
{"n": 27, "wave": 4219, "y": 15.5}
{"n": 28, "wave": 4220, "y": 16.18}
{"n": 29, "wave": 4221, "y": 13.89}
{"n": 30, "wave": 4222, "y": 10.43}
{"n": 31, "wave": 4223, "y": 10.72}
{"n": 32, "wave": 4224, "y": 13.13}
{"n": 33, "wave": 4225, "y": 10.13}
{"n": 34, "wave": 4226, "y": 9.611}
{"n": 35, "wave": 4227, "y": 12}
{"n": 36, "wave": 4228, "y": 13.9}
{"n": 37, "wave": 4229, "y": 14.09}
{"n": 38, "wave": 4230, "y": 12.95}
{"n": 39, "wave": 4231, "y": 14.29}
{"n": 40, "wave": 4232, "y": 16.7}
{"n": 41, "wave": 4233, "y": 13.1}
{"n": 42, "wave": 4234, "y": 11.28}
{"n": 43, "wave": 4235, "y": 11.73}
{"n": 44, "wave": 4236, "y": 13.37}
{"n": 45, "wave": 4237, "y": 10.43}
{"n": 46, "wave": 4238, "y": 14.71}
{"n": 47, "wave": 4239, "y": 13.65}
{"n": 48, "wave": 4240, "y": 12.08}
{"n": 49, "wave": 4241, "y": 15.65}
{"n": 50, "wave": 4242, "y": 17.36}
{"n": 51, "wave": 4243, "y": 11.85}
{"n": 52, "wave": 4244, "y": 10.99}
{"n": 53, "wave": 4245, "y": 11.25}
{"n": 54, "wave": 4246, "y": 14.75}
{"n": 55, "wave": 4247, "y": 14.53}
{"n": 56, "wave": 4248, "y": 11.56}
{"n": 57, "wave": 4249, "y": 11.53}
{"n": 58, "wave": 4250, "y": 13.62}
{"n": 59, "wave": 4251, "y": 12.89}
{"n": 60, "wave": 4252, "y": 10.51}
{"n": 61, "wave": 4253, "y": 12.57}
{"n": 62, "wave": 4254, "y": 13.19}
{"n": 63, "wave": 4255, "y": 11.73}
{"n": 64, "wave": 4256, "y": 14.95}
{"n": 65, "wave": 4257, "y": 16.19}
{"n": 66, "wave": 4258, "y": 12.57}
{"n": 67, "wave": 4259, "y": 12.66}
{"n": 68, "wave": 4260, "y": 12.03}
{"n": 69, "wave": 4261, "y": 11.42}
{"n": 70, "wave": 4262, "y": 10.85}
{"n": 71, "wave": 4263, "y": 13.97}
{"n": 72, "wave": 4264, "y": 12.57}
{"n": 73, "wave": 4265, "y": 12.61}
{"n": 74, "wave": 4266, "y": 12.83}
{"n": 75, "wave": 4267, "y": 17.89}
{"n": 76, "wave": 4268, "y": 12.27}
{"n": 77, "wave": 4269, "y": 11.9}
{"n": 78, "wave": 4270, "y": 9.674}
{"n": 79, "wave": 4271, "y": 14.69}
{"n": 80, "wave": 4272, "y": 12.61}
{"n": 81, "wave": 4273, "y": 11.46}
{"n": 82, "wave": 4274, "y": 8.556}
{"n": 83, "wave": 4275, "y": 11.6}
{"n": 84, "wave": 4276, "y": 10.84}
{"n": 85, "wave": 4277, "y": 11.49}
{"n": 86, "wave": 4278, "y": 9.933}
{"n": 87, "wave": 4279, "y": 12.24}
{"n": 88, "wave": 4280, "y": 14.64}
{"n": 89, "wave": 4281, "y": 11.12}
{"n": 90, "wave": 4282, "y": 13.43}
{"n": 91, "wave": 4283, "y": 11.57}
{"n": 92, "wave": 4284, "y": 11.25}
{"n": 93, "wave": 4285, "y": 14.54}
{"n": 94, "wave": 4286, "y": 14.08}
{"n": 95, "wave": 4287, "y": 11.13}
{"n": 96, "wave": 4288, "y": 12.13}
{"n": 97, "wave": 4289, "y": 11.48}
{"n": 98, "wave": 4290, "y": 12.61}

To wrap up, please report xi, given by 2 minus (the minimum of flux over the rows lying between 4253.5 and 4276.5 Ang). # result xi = -6.56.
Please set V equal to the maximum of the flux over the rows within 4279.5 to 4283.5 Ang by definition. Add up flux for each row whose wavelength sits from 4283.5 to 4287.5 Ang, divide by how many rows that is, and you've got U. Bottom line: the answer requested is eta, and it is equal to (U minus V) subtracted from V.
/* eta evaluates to 17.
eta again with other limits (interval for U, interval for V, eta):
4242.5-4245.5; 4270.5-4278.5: 18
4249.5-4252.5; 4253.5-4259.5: 20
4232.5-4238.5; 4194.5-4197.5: 15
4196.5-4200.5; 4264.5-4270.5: 25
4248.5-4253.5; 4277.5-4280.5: 17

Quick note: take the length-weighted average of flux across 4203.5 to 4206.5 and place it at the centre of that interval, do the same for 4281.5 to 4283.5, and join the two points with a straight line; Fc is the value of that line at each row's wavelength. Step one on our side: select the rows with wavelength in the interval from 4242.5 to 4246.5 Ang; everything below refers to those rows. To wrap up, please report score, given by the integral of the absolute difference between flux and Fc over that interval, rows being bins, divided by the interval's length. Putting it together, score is 1.60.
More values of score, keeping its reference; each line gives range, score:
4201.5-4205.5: 1.06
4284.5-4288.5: 1.33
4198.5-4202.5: 2.39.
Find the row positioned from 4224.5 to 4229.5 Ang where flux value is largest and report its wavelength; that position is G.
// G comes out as 4229 Ang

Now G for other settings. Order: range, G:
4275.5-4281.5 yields 4280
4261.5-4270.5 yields 4267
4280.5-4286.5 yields 4285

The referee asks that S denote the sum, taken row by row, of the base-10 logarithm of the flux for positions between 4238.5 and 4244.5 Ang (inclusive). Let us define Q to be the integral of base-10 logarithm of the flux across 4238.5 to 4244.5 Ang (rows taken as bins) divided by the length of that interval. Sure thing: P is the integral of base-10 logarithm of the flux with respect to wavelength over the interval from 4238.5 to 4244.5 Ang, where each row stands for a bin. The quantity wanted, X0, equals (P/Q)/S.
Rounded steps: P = 6.8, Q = 1.13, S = 6.8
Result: 0.887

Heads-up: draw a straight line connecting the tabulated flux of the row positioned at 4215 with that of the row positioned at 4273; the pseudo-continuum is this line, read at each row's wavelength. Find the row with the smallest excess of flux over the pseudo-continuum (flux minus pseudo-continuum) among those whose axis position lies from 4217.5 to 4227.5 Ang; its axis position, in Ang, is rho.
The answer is 4226 Ang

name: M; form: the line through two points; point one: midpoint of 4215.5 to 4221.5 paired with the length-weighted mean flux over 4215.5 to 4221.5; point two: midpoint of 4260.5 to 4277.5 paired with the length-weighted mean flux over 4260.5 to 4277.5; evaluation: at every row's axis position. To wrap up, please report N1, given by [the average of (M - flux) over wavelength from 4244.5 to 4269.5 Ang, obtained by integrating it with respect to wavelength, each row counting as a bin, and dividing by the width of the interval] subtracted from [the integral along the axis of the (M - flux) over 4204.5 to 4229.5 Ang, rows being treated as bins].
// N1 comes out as 25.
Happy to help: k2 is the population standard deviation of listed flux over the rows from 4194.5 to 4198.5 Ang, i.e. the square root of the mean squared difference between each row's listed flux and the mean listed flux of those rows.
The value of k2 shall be 1.26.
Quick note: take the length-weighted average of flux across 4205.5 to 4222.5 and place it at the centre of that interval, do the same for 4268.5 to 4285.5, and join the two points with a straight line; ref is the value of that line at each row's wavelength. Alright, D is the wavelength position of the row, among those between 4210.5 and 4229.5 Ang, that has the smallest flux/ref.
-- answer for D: 4213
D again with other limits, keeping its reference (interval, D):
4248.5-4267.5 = 4252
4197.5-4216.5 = 4201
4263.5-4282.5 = 4274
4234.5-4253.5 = 4237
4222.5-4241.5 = 4226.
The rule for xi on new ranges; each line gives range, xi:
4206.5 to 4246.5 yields -7.61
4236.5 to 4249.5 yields -8.43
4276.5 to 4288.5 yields -7.93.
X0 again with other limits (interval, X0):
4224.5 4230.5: 0.927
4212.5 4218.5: 0.958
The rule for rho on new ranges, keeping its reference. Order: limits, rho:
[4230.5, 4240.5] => 4237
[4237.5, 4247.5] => 4244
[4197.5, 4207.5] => 4201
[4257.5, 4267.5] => 4262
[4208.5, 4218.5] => 4213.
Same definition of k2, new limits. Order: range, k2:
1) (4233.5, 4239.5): 1.49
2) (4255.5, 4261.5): 1.69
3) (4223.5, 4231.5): 1.68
